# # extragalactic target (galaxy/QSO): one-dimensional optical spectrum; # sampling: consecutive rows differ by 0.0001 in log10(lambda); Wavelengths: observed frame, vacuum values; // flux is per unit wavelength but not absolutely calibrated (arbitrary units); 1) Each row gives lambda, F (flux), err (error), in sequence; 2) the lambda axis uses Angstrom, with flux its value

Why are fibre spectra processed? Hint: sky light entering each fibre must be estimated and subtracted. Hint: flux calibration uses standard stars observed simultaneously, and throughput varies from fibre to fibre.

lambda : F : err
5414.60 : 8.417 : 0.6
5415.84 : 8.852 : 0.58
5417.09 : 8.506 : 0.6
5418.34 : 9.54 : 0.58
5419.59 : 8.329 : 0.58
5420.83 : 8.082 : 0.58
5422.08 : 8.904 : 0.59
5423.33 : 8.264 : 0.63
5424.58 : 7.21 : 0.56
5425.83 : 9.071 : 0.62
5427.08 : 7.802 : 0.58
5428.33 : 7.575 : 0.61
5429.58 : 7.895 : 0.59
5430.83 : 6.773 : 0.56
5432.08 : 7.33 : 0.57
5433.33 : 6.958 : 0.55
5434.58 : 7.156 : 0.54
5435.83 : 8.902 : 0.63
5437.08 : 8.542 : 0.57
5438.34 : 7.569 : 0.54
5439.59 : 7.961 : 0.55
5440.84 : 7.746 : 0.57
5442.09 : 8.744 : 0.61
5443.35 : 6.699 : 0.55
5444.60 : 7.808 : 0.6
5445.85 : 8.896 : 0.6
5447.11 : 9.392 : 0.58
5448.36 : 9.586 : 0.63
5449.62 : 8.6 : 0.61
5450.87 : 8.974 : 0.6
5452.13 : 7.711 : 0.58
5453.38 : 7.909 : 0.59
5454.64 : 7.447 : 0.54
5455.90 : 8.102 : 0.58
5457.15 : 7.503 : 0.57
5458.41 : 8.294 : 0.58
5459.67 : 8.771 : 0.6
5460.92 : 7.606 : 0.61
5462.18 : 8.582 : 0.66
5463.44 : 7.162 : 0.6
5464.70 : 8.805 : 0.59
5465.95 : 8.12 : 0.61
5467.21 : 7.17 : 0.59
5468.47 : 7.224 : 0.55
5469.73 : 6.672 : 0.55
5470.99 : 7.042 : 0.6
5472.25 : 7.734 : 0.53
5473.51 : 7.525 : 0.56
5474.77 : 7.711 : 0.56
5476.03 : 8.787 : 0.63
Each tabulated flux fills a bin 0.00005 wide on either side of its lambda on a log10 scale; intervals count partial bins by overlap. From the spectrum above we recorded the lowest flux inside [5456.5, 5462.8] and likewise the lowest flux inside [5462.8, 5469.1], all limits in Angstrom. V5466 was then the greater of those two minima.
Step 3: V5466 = 7.50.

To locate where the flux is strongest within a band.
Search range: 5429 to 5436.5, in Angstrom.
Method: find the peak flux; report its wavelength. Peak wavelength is 5435.83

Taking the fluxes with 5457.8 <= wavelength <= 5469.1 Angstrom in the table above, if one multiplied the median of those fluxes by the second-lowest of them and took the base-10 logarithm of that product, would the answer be 1.77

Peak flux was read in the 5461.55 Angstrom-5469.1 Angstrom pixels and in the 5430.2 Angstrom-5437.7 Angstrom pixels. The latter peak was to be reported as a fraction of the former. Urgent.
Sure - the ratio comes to 1.01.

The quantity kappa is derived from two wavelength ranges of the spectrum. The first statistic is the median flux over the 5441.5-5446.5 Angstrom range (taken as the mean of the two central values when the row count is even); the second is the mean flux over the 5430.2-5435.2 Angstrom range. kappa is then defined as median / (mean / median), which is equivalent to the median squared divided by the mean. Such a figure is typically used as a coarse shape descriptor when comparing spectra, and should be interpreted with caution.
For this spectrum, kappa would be 9.7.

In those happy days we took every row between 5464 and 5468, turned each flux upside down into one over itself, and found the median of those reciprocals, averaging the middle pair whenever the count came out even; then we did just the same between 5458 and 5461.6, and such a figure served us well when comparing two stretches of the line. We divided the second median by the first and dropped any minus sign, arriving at 0.98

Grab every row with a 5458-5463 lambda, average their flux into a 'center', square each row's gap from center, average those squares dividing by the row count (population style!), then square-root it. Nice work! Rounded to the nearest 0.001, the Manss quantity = 0.442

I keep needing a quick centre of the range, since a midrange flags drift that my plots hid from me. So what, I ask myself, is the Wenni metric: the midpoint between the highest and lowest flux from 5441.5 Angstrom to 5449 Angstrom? 8.14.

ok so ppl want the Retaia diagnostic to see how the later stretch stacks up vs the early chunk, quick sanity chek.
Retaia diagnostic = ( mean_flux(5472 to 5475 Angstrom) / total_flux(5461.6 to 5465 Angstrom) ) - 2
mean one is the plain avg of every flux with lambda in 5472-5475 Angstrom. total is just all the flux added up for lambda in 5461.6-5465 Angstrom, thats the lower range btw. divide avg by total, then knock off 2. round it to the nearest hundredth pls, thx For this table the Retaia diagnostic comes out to -1.69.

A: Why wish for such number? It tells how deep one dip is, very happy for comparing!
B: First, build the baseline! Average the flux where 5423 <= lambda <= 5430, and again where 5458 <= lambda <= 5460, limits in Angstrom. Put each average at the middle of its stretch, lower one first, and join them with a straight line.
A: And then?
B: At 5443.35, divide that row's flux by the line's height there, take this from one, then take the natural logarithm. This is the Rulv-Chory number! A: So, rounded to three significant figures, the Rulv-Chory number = -1.67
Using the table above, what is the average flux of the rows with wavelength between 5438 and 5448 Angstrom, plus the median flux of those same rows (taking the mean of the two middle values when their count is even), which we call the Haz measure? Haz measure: 16.0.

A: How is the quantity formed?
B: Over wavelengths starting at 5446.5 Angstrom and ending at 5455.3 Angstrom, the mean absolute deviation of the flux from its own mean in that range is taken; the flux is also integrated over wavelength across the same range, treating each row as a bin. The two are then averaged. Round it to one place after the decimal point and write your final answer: 37.8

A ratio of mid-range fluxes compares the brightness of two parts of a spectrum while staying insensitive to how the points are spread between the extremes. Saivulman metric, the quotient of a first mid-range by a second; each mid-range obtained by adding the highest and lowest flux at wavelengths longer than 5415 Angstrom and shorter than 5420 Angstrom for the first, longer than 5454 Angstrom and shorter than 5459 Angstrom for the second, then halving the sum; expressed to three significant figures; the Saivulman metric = 1.14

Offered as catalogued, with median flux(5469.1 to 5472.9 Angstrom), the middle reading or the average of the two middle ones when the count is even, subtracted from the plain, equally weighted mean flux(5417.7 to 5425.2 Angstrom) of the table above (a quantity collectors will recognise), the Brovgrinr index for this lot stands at 1.3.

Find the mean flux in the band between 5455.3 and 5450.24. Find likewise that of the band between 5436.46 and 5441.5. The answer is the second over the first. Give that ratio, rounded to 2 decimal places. 0.99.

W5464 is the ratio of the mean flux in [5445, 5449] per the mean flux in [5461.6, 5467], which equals 1.14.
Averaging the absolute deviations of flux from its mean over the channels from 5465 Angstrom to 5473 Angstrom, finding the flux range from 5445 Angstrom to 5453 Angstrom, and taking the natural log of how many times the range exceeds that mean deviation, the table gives 1.54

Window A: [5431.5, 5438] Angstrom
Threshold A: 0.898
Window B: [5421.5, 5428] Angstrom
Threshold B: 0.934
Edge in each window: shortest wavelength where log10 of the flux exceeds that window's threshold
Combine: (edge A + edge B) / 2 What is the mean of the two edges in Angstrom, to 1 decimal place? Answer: 5429.0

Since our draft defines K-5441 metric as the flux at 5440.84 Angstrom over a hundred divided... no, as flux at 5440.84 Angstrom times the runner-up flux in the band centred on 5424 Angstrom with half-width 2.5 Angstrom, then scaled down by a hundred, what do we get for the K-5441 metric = 0.690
